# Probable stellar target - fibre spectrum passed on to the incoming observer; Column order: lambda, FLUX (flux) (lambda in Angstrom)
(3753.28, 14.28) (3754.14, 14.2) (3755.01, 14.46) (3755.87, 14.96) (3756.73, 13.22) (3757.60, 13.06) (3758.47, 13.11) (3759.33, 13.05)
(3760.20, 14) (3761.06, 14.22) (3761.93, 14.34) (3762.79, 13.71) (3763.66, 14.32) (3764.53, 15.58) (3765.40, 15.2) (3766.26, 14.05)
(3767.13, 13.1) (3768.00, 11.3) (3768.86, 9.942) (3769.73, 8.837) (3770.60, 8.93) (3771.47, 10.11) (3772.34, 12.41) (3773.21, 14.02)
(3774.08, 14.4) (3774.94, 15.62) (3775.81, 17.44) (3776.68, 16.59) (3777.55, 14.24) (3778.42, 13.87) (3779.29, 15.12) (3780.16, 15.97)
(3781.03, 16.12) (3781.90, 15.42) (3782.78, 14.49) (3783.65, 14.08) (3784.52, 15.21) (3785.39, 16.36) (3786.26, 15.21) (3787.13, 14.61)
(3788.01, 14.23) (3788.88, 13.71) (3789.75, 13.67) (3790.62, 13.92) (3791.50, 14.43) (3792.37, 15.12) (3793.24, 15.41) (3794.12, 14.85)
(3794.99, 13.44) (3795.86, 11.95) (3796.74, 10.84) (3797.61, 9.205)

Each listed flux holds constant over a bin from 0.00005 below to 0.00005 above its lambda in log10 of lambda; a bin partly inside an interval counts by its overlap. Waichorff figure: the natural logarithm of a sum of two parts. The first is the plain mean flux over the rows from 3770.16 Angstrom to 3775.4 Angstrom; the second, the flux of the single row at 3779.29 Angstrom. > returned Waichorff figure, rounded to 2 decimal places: 3.32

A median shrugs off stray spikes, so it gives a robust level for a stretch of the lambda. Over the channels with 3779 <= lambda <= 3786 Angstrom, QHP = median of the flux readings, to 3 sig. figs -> 15.3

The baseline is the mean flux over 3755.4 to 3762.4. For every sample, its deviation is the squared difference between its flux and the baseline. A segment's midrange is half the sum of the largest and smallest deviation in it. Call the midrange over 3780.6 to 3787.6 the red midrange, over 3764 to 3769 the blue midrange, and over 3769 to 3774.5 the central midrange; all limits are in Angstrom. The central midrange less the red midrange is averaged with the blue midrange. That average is 8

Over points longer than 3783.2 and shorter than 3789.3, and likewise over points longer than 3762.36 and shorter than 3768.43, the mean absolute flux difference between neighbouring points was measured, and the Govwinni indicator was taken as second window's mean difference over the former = 1.2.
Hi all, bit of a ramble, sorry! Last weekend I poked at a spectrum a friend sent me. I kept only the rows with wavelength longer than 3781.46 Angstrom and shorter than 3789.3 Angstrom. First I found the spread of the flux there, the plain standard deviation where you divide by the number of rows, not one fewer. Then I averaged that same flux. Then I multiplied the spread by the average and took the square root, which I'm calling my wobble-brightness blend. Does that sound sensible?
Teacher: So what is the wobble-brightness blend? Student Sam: 3.4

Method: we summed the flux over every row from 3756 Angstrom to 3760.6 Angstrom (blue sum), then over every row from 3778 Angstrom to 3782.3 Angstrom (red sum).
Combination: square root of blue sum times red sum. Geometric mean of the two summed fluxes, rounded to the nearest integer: 71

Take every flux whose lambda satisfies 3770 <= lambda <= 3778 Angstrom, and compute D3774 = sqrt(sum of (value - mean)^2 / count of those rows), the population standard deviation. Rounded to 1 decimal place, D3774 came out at 2.7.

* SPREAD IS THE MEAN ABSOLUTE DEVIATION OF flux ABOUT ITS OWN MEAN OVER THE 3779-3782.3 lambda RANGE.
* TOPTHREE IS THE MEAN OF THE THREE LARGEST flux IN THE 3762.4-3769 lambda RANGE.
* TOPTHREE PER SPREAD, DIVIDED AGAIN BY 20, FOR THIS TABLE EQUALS 1.9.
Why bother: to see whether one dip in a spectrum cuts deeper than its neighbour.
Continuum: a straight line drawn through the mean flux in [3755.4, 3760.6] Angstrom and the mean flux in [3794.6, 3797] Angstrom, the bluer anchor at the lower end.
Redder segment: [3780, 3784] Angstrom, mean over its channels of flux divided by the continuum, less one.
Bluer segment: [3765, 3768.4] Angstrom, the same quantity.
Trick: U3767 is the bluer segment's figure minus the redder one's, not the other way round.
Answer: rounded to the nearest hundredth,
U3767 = -0.19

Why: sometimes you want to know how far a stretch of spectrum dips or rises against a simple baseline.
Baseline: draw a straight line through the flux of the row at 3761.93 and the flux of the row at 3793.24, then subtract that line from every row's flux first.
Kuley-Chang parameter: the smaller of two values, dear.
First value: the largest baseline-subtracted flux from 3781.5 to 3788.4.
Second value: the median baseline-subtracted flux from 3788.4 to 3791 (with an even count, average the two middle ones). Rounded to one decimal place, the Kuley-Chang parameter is -1.6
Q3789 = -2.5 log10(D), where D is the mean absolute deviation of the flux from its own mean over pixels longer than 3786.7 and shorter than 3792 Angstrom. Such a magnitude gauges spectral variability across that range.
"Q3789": 1.2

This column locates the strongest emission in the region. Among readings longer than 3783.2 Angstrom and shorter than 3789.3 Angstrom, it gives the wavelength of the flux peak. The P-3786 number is 3785.39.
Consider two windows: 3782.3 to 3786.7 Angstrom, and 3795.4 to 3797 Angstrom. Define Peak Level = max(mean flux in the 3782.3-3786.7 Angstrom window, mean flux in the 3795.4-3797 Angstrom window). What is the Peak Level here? 15.1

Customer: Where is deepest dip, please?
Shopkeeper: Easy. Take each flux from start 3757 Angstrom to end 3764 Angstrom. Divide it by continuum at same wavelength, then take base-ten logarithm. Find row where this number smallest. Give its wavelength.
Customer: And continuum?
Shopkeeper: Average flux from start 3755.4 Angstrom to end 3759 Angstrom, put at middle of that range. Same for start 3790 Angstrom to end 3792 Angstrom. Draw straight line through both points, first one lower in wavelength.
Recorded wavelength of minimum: 3759.33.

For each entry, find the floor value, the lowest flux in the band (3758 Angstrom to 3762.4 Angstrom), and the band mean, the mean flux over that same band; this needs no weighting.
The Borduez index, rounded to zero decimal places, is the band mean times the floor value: 179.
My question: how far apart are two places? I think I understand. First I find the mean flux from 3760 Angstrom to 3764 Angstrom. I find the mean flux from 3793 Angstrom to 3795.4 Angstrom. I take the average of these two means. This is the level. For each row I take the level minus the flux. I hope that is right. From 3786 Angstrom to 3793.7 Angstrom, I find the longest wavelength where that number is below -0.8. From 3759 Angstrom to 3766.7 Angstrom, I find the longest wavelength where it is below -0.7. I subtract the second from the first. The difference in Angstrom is 27.8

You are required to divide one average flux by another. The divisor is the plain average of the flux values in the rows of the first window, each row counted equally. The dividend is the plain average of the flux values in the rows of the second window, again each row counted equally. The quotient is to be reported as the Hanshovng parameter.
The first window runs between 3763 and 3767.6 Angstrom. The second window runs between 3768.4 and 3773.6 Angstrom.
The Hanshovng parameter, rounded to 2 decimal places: 0.74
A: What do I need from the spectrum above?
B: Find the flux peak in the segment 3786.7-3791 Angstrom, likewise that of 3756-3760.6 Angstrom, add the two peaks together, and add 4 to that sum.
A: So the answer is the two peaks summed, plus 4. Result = 32.6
